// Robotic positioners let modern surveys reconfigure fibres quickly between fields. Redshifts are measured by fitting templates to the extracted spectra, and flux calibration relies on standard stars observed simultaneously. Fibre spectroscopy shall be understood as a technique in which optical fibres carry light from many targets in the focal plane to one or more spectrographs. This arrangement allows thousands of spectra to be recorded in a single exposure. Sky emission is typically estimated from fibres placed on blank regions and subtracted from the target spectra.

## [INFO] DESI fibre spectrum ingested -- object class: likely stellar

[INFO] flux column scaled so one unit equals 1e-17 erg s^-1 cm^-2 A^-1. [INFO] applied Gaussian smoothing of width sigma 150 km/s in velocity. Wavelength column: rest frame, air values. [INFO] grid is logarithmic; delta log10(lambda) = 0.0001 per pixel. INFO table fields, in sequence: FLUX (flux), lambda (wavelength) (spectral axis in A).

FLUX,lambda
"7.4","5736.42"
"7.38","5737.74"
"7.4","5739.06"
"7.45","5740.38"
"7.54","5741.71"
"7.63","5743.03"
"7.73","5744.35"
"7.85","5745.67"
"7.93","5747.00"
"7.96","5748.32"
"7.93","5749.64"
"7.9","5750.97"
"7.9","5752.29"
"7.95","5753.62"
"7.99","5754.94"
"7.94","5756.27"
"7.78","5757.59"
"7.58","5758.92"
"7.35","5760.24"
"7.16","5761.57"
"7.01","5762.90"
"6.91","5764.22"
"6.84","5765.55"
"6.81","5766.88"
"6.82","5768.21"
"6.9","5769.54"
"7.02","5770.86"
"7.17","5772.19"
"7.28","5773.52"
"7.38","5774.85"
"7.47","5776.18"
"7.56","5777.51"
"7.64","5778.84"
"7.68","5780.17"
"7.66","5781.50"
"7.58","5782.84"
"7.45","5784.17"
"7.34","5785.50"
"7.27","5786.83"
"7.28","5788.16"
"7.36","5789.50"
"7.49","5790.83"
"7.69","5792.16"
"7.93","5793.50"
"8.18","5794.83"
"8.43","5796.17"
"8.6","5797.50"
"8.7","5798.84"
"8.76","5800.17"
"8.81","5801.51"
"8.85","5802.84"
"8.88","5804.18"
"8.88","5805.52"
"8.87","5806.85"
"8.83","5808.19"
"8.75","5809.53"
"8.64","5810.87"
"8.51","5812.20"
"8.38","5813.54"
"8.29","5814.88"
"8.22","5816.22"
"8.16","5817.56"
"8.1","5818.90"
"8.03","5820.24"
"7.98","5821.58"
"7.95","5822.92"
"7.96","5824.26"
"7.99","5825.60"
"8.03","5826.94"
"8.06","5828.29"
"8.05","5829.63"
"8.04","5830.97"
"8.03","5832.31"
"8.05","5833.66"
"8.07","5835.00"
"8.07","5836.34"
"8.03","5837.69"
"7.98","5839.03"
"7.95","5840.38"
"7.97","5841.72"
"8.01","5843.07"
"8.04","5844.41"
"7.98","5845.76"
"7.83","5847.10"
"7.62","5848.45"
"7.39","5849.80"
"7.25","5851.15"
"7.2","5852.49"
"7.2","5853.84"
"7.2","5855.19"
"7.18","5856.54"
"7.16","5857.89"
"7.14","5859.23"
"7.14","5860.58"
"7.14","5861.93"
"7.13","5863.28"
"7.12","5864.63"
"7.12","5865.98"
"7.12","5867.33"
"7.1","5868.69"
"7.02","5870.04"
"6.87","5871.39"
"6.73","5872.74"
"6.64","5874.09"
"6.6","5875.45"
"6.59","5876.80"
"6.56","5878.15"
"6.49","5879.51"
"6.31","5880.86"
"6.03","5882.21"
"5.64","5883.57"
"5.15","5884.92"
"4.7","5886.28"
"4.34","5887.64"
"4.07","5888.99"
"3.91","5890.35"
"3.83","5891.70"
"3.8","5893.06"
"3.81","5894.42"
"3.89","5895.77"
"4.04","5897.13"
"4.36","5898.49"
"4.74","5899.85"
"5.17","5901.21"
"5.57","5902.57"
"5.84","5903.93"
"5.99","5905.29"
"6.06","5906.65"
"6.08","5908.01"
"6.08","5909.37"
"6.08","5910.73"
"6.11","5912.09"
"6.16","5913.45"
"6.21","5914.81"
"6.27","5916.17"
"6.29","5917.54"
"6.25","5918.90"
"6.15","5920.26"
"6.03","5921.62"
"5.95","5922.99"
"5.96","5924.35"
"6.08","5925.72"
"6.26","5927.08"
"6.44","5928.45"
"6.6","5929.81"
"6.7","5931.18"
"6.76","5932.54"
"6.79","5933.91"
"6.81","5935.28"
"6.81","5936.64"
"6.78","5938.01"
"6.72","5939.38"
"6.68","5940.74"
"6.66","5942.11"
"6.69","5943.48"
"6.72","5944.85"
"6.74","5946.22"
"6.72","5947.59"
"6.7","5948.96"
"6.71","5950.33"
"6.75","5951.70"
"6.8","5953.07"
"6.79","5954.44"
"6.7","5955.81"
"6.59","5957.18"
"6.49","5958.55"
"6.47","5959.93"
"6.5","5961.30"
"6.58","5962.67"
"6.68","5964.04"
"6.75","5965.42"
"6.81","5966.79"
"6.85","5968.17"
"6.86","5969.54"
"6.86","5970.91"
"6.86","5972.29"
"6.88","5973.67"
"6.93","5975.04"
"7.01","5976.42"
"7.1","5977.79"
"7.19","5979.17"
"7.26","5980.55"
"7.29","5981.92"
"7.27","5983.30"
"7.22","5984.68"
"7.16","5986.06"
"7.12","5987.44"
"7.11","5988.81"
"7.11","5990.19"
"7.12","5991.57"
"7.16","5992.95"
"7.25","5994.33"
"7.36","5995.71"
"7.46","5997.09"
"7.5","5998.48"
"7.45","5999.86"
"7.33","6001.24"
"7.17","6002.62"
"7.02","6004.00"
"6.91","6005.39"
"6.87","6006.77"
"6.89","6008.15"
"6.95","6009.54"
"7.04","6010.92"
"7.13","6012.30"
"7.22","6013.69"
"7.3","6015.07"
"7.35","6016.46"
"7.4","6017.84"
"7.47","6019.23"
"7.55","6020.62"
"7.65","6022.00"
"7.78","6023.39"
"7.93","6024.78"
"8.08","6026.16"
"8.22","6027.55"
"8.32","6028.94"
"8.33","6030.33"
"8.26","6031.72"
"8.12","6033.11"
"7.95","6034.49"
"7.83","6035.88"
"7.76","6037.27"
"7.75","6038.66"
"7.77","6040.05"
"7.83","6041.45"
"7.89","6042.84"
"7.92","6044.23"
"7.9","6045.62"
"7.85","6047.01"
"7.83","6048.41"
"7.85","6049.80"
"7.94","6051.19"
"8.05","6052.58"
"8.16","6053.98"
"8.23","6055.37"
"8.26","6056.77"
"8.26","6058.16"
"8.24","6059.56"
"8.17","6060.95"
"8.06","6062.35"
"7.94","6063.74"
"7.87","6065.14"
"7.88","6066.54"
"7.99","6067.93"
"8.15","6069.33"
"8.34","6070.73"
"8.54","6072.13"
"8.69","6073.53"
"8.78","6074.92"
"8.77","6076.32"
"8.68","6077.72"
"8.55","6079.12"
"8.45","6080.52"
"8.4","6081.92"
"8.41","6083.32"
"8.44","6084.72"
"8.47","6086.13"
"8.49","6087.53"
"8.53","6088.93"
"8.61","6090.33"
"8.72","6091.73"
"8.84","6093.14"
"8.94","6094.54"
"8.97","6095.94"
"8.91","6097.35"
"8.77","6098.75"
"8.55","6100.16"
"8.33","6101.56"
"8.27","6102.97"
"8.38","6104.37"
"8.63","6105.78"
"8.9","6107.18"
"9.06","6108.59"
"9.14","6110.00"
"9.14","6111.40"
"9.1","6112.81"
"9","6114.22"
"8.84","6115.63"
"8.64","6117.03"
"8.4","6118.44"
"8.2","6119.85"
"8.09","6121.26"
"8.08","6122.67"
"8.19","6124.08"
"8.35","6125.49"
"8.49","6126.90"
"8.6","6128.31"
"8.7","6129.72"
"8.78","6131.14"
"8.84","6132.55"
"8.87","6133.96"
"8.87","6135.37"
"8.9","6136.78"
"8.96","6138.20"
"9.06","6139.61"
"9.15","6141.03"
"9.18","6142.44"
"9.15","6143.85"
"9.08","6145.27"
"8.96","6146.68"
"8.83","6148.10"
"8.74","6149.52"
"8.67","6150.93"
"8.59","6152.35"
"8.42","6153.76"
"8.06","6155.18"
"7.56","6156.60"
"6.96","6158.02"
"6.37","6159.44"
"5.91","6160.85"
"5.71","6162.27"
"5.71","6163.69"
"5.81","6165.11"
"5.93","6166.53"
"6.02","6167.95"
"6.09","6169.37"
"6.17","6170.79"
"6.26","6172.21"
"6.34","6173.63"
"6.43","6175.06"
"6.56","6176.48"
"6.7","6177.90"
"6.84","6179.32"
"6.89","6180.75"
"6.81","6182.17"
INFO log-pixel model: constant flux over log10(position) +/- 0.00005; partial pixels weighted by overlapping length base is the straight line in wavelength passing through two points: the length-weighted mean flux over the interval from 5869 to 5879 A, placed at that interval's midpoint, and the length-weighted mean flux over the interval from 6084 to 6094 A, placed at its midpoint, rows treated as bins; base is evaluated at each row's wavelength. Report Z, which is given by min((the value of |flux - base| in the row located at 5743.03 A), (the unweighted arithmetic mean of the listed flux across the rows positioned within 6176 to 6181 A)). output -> 2.0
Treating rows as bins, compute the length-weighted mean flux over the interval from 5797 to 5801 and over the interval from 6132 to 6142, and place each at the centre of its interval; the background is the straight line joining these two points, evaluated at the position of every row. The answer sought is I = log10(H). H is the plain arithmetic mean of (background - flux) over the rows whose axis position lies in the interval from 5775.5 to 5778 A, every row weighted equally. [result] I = 0.06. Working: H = 1.2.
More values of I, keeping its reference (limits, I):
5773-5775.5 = 0.13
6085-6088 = -0.36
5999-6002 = 0.16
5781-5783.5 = 0.02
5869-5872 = 0.26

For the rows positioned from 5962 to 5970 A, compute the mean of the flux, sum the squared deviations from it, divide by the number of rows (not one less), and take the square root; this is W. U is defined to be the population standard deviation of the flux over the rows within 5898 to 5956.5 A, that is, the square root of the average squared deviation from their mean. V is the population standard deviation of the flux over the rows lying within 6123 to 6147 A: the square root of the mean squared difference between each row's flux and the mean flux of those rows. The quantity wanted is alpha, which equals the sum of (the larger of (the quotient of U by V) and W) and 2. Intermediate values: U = 0.54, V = 0.28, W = 0.099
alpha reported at 4.0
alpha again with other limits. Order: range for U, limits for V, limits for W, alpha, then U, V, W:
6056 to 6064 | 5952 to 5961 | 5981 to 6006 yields 2.9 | 0.12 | 0.13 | 0.153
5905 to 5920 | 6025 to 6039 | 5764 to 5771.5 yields 2.4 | 0.09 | 0.21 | 0.072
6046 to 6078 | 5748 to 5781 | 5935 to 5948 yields 2.7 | 0.30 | 0.41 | 0.050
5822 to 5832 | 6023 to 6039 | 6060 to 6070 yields 2.2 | 0.04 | 0.21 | 0.113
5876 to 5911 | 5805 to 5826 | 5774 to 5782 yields 4.9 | 0.99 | 0.34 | 0.109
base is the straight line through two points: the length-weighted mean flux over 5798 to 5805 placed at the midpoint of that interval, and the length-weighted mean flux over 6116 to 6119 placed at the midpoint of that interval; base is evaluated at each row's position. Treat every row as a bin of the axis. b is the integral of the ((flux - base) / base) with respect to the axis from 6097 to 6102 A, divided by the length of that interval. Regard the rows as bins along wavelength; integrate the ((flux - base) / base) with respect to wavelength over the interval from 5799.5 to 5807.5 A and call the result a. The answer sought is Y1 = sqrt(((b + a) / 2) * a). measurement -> 0.04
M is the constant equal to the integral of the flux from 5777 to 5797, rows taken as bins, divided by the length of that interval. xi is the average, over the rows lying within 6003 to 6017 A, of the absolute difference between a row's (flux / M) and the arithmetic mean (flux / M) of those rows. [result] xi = 0.019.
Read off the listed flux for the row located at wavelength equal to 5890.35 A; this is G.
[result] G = 3.91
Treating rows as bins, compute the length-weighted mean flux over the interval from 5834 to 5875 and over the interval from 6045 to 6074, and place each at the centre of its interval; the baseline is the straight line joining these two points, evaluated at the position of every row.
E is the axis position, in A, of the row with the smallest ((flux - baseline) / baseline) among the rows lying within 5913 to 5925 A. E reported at 5922.99 A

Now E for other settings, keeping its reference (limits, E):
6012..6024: 6012.30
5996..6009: 6006.77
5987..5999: 5990.19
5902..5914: 5902.57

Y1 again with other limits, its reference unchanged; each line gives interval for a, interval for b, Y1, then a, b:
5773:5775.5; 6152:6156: 0.31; -0.4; -0.03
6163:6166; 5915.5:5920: 0.78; -1.0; -0.28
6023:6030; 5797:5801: 0.32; -0.4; -0.01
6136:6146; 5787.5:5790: 0.35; 0.6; -0.17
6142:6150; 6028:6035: 0.26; 0.4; -0.05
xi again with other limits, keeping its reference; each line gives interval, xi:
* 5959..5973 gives 0.017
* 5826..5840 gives 0.002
